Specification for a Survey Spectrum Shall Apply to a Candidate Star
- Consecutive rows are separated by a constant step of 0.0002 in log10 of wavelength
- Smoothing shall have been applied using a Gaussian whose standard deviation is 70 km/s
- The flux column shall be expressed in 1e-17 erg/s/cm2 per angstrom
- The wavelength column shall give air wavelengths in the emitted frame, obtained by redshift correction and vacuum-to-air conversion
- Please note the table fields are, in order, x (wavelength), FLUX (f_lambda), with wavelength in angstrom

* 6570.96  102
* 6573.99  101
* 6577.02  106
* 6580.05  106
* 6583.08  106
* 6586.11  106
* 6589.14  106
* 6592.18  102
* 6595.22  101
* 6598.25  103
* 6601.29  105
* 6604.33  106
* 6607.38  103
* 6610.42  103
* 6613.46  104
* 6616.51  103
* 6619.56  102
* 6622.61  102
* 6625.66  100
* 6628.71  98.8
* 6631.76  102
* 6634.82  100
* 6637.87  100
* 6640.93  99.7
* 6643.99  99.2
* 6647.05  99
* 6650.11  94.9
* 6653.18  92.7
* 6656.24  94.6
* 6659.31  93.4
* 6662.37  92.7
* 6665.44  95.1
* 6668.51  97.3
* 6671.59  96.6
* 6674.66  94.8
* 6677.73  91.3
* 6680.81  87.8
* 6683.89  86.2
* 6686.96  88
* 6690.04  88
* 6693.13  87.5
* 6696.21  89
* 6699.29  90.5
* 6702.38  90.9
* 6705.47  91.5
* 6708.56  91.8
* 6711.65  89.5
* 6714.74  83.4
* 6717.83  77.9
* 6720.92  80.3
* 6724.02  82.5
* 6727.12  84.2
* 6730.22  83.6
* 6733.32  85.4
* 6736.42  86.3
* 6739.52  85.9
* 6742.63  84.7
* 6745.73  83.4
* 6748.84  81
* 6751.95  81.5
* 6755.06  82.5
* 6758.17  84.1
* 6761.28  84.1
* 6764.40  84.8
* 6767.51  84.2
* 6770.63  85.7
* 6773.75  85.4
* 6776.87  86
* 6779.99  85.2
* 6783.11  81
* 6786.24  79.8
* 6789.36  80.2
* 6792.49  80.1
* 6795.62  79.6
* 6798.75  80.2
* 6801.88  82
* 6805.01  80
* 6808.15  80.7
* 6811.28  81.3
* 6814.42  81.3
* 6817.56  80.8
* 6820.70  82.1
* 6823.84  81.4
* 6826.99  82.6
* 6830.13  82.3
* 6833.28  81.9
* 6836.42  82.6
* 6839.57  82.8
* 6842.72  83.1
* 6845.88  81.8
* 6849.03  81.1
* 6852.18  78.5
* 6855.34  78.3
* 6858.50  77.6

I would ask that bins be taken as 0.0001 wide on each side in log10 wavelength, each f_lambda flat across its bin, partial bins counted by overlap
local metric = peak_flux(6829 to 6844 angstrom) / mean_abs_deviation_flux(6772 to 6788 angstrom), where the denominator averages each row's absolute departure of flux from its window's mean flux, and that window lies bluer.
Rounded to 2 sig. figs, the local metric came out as 34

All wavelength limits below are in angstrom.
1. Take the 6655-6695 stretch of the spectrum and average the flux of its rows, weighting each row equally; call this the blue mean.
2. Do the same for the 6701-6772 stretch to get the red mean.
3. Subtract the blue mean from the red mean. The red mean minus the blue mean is -7.0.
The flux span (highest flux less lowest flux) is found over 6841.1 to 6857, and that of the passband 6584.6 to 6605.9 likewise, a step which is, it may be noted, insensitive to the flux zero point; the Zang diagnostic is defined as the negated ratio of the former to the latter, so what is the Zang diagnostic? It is -1.0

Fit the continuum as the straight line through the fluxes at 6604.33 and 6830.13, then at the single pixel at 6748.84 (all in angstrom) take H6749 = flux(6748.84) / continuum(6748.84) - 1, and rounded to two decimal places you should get -0.11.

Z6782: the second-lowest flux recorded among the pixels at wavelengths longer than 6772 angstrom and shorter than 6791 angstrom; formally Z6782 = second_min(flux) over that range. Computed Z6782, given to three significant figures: 80.2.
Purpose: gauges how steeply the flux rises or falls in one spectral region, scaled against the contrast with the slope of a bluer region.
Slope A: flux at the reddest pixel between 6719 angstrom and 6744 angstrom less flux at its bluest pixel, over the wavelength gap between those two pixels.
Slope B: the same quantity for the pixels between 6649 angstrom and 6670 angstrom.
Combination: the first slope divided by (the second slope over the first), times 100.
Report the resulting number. 31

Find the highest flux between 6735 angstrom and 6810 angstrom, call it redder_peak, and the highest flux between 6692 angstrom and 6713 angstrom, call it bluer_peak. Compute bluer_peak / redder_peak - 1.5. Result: -0.44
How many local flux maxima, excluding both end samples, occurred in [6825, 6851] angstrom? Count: 1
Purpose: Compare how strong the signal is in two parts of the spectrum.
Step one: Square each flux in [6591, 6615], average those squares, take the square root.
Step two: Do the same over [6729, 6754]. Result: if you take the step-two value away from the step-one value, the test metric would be 19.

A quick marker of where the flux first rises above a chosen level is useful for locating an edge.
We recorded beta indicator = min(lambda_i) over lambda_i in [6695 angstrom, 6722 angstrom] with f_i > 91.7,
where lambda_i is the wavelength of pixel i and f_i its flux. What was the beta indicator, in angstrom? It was 6708.56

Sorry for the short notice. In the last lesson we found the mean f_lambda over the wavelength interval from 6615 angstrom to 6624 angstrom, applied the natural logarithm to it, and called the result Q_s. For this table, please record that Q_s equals 4.63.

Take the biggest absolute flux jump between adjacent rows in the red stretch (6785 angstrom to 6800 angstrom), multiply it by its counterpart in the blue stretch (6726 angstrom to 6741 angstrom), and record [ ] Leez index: 1.1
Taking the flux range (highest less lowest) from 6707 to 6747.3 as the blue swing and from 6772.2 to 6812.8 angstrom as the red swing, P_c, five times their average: 51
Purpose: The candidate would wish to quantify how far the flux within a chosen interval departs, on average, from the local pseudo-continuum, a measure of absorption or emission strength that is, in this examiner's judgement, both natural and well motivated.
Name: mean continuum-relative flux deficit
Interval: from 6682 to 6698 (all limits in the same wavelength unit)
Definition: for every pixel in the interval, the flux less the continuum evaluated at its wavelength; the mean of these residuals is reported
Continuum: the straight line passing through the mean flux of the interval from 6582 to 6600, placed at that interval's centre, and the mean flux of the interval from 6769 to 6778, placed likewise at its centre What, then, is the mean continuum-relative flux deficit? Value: -6.3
